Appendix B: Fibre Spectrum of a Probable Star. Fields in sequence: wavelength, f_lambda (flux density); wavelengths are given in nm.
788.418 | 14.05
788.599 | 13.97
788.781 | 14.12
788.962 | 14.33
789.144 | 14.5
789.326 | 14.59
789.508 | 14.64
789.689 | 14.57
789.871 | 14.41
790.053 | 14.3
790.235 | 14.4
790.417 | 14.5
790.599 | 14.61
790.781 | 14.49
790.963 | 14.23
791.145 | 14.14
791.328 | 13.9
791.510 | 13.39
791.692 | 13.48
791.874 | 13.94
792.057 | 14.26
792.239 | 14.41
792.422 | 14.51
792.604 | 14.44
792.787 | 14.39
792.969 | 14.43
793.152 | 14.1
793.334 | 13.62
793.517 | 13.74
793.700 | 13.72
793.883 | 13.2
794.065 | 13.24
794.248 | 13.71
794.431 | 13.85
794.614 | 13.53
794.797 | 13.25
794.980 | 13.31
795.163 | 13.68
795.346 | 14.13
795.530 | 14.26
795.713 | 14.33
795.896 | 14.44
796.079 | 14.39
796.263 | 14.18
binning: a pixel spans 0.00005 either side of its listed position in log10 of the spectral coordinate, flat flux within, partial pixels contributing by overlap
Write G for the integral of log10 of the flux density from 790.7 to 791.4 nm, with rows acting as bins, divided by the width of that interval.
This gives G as 1.15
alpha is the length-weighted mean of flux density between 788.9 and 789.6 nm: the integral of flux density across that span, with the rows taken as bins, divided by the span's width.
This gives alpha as 14.5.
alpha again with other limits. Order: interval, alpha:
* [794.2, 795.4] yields 13.6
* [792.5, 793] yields 14.4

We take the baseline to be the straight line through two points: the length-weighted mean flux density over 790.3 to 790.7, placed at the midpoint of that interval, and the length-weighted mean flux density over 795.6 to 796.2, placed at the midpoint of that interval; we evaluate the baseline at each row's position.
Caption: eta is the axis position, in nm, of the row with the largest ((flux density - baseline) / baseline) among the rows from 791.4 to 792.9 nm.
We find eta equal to 792.422 nm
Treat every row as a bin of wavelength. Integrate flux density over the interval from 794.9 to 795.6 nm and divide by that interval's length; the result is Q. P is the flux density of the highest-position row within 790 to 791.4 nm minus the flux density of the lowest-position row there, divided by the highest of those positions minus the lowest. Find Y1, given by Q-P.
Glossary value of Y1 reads 14.1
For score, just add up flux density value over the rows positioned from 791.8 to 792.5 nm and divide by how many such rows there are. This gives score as 14.3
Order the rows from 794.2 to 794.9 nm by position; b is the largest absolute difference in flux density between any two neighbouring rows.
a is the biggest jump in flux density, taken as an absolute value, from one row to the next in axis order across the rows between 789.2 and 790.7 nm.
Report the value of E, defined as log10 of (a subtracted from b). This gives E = -0.80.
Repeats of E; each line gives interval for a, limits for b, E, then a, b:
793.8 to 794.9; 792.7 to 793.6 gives -2.00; 0.47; 0.48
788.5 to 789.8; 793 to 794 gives -0.51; 0.21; 0.52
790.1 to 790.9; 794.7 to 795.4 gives -0.48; 0.12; 0.45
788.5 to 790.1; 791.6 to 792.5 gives -0.60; 0.21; 0.46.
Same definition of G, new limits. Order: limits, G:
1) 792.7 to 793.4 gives 1.15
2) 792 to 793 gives 1.16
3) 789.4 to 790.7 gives 1.16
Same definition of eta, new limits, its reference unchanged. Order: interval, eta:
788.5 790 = 789.508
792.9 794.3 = 792.969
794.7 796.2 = 795.896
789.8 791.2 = 790.599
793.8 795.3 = 794.431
